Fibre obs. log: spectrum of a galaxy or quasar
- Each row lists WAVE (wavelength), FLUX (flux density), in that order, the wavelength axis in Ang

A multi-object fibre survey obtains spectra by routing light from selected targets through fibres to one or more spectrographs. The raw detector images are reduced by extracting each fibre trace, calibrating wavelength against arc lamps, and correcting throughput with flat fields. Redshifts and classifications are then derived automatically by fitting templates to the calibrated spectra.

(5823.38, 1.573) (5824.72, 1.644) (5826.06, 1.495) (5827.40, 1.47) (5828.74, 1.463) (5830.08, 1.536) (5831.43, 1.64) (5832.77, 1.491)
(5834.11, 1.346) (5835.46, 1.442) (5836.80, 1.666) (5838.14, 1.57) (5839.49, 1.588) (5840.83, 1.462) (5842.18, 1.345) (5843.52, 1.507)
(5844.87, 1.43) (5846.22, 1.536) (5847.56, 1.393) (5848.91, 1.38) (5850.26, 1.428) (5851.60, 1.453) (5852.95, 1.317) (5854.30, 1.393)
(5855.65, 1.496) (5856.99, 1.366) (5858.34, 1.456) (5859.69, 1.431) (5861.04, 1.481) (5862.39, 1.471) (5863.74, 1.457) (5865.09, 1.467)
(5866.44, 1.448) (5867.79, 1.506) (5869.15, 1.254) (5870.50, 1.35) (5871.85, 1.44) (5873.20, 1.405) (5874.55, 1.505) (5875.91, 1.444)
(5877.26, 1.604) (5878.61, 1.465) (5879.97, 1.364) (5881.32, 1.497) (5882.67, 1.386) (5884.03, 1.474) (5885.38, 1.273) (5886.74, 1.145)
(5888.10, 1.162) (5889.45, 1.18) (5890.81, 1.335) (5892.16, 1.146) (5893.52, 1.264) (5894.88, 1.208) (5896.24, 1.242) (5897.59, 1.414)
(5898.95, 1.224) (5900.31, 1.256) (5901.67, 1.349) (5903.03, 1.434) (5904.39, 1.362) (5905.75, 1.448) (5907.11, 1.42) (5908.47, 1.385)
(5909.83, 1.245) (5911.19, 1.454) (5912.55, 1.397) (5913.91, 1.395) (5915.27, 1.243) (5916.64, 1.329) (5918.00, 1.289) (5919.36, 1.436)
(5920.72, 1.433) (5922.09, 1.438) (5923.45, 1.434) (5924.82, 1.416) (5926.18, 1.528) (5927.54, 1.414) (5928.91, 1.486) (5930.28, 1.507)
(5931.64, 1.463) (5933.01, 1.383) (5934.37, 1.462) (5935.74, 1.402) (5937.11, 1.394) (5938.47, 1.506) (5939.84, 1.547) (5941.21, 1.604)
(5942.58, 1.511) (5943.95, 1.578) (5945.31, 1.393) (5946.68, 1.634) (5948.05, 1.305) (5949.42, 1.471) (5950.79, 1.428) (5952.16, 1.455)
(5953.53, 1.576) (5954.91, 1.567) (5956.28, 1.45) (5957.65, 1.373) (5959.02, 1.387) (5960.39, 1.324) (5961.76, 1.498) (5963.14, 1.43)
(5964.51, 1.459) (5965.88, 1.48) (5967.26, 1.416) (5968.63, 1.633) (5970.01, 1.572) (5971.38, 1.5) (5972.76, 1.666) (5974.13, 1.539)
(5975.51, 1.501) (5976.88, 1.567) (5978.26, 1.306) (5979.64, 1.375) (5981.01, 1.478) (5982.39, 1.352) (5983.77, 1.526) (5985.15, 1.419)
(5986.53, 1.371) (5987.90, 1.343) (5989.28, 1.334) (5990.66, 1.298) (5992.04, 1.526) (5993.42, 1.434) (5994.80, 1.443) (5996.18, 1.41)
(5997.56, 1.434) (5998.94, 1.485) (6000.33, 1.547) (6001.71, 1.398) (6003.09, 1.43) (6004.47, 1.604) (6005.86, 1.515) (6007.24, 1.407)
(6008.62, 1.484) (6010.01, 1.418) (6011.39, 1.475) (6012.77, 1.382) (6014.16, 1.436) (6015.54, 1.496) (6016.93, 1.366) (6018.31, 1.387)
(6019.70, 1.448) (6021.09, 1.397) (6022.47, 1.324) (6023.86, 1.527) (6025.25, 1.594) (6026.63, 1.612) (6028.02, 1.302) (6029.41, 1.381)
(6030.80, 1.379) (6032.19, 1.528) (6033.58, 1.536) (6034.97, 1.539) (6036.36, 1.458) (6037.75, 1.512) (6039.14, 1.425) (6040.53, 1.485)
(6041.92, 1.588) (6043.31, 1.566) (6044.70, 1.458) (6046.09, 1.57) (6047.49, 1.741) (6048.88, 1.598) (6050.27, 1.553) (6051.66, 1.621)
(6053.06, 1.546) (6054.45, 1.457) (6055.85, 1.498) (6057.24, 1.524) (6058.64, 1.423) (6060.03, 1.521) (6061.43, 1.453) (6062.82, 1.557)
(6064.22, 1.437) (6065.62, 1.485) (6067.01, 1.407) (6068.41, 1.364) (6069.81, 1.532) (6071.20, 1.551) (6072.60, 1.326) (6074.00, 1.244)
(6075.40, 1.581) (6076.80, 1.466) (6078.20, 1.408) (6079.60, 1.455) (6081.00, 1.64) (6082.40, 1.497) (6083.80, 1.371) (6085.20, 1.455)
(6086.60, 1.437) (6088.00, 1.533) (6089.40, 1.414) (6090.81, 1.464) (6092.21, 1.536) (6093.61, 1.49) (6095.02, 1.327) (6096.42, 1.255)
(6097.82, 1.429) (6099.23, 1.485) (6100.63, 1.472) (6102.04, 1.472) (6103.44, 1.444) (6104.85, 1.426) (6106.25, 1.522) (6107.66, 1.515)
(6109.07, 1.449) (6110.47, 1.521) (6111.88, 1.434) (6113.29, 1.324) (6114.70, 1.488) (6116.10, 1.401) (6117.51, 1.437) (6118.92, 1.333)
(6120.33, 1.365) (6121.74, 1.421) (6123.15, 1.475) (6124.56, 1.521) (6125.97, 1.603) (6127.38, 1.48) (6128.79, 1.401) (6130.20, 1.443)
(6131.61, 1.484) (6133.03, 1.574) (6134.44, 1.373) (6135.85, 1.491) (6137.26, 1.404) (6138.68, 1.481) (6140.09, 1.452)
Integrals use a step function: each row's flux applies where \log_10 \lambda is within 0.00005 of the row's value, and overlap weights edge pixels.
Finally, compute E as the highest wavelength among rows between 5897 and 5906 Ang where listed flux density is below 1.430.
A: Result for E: 5904.39 Ang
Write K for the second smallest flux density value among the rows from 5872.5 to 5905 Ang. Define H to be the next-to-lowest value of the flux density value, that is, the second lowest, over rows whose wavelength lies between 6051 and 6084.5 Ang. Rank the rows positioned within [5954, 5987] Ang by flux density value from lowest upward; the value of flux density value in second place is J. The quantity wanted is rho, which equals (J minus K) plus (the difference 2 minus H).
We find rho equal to 0.852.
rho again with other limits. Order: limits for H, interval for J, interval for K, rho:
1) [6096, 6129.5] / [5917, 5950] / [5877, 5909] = 0.835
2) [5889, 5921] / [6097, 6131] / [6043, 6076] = 0.827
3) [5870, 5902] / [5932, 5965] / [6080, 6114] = 0.854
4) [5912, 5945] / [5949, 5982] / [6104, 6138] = 0.702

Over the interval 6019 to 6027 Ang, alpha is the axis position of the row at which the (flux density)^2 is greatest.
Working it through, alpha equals 6026.63 Ang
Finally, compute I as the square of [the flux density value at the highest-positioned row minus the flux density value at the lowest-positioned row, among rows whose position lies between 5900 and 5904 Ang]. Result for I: 0.032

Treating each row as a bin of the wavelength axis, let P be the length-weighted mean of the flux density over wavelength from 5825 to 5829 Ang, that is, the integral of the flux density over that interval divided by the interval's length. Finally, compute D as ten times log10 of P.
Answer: 1.75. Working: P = 1.50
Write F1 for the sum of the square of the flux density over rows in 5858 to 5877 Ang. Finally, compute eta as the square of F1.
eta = 839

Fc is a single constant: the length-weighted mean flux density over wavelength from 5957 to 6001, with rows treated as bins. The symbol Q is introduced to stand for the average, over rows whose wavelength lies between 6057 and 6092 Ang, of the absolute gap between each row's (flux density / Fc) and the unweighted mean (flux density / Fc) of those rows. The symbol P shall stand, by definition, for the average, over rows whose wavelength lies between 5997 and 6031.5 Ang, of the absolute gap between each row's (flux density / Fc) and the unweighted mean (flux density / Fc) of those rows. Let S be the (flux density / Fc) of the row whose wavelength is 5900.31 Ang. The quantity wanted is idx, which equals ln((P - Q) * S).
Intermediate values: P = 0.0468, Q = 0.0446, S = 0.87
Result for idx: -6.3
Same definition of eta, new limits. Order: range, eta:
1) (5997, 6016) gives 906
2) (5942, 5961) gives 901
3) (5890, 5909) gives 602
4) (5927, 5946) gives 932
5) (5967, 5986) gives 973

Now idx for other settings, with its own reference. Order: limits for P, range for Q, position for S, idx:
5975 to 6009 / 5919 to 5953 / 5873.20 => -5.0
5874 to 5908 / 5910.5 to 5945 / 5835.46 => -3.5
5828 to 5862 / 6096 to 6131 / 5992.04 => -4.5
